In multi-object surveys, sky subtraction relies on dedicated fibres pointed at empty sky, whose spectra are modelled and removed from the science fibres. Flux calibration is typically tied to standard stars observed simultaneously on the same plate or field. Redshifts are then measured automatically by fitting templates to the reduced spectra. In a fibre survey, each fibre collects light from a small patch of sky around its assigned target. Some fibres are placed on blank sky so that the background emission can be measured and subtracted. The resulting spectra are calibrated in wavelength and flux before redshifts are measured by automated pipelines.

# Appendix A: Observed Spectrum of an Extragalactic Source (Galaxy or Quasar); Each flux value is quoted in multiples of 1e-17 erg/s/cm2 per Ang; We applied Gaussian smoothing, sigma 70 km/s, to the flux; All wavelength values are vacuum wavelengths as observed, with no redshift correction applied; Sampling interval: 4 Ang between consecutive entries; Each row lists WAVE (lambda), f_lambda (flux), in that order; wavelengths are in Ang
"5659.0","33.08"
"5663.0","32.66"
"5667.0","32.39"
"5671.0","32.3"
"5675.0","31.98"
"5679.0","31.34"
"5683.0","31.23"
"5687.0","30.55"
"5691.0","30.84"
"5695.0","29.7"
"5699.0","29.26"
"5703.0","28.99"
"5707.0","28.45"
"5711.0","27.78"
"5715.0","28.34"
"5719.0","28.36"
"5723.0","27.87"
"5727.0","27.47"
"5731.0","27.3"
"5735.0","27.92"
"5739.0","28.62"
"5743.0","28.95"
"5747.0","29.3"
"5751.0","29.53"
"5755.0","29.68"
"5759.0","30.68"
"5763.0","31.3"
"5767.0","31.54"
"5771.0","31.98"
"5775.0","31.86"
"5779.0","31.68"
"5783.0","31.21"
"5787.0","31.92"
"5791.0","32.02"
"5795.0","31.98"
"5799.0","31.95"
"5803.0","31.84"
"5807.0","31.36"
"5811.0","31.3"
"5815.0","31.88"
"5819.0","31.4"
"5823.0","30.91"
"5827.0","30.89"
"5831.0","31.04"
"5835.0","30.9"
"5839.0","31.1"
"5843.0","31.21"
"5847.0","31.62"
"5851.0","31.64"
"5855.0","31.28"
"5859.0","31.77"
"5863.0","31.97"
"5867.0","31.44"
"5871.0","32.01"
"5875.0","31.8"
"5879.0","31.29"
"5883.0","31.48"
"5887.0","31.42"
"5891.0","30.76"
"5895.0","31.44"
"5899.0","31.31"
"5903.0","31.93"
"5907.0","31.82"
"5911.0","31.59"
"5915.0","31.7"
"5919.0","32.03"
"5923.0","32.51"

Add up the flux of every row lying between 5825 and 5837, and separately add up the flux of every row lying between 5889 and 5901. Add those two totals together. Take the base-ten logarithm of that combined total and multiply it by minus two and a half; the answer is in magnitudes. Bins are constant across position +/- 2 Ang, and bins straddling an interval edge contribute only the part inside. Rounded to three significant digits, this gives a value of -5.68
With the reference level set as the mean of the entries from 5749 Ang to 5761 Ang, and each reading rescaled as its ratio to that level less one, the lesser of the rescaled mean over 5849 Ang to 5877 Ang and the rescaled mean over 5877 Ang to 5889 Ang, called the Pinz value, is 0.05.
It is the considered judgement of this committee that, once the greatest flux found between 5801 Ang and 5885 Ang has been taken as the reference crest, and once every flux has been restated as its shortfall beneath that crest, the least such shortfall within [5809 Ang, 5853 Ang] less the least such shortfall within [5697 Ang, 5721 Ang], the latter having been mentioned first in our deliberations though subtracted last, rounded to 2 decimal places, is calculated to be -2.62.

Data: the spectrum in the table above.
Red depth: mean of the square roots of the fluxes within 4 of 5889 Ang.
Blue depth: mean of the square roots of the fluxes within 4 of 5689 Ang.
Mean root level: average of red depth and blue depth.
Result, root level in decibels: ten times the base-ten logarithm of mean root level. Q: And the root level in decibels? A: 7.45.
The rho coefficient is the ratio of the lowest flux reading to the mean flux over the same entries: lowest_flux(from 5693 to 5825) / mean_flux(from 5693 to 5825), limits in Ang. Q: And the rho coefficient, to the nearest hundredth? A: 0.91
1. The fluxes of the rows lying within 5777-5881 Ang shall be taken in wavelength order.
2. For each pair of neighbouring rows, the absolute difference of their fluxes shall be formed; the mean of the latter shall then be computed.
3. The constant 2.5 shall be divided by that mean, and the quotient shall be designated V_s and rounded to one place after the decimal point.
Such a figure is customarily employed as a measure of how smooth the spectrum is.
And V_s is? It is 8.4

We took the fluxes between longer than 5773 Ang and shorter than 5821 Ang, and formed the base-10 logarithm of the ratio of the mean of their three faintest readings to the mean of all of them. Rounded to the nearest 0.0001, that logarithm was -0.0057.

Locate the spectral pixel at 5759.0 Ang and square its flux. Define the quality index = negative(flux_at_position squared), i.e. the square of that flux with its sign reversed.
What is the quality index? -941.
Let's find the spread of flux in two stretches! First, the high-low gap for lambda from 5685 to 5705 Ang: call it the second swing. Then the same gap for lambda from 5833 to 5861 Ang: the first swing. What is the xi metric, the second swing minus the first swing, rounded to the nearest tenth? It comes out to 1.0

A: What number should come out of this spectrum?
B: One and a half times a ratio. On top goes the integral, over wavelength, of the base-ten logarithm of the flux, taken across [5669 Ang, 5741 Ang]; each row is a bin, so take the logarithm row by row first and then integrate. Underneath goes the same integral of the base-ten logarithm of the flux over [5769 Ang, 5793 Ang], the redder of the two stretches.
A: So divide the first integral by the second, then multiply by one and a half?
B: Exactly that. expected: 4.4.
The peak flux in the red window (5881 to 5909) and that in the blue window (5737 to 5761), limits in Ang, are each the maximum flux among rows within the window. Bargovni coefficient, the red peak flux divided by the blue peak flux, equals 1.04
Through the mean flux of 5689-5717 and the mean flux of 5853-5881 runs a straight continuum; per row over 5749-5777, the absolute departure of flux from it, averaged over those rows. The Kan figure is 1.1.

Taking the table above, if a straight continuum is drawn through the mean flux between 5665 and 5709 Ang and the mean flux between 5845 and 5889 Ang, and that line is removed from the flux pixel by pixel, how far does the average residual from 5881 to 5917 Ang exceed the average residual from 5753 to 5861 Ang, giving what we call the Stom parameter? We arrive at -0.4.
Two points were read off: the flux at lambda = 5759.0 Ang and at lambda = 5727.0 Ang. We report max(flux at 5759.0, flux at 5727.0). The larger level 30.7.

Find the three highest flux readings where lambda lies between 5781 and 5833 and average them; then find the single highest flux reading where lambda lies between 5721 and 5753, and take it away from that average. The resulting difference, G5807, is 2.5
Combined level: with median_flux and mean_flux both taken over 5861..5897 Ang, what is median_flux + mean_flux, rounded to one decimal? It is 63.0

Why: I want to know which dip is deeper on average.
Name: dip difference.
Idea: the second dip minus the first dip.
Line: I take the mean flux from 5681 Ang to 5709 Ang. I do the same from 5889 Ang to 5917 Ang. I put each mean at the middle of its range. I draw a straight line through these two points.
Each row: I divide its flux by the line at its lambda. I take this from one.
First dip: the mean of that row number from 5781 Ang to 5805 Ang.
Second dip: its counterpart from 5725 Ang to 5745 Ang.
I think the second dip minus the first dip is 0.11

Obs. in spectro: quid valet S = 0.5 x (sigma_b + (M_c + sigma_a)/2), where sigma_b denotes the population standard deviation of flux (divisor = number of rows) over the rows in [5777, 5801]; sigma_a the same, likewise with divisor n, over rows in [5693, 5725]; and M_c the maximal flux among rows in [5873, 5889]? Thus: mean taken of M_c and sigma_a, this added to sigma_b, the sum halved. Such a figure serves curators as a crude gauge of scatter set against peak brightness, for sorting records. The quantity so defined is 8.2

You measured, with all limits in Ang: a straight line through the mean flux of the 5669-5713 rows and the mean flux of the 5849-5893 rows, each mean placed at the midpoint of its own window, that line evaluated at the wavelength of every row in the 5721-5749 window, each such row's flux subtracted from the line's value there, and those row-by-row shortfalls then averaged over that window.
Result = 2.3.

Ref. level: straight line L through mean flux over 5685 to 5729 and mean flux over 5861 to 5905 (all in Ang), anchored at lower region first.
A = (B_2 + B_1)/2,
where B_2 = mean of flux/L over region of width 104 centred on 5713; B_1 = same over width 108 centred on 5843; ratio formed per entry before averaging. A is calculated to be 1.02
